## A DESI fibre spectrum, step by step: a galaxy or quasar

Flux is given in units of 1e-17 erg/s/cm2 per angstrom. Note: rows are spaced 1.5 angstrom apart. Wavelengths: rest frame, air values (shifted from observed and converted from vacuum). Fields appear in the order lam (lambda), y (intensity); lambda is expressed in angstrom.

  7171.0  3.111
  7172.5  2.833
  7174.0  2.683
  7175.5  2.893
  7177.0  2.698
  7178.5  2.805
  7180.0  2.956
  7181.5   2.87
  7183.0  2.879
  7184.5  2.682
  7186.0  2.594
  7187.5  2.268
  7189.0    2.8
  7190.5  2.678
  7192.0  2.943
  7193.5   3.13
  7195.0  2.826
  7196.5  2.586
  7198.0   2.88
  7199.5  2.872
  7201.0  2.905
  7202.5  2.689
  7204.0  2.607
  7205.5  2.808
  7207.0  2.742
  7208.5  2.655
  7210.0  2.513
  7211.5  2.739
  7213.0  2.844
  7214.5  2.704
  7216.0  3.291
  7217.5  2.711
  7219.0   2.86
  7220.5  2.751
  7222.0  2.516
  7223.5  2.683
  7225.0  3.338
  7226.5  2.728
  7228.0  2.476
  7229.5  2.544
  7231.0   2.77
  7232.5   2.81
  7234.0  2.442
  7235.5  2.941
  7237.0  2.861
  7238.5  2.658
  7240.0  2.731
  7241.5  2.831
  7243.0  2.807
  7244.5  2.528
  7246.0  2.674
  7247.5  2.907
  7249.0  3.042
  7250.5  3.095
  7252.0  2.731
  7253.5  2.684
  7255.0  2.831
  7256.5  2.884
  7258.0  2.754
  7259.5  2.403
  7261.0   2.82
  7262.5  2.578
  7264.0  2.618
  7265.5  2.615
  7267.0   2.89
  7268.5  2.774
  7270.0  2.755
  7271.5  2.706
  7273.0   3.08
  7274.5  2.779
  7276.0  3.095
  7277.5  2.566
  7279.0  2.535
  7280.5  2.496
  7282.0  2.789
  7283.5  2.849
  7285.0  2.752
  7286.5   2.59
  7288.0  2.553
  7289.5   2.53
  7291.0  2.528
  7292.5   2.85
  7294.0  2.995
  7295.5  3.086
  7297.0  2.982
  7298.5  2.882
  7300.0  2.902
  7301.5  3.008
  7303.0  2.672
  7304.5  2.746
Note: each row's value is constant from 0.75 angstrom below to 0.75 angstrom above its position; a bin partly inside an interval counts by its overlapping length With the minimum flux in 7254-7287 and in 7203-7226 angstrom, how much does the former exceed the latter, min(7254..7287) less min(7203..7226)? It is -0.11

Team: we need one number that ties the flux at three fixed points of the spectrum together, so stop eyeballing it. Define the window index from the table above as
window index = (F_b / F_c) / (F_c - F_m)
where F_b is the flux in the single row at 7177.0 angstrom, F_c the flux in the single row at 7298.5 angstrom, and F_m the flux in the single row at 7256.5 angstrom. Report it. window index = -468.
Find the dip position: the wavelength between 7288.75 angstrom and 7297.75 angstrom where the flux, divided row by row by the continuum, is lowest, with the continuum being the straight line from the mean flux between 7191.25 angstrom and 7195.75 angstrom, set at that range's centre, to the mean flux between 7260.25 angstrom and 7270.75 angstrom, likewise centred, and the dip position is 7289.5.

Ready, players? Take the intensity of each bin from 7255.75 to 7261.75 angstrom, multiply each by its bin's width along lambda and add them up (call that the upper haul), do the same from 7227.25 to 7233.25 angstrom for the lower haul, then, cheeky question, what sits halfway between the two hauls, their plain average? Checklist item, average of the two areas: 16.1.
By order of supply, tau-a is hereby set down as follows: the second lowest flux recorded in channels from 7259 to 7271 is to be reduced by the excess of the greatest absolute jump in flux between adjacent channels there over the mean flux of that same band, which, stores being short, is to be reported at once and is 4.8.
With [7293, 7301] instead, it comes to 5.8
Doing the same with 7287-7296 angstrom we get 5.0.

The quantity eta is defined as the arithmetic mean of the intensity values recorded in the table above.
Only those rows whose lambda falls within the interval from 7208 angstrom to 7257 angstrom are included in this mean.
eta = 2.78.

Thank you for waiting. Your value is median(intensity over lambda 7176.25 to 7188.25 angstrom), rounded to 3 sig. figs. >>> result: 2.75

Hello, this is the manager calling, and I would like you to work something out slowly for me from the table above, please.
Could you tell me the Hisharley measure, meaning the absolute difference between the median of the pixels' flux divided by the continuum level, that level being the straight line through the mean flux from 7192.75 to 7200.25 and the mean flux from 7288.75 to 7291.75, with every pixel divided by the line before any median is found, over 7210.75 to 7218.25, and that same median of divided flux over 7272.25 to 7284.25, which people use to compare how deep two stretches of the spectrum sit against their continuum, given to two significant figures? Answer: 0.11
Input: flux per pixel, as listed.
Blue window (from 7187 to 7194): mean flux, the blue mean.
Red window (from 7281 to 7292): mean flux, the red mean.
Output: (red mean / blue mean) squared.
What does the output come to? 0.92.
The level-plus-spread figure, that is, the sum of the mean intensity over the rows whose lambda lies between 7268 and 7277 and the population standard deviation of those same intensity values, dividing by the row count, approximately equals 3.02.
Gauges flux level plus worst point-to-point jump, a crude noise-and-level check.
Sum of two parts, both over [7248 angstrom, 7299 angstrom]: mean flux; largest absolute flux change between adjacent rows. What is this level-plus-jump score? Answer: 3.30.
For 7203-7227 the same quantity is 3.44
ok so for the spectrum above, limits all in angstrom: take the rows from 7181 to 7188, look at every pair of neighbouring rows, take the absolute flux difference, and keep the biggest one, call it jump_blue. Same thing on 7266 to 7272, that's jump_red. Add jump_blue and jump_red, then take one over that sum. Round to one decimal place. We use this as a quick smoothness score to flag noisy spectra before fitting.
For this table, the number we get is 2.3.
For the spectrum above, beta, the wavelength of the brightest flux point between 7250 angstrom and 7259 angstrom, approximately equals 7250.5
